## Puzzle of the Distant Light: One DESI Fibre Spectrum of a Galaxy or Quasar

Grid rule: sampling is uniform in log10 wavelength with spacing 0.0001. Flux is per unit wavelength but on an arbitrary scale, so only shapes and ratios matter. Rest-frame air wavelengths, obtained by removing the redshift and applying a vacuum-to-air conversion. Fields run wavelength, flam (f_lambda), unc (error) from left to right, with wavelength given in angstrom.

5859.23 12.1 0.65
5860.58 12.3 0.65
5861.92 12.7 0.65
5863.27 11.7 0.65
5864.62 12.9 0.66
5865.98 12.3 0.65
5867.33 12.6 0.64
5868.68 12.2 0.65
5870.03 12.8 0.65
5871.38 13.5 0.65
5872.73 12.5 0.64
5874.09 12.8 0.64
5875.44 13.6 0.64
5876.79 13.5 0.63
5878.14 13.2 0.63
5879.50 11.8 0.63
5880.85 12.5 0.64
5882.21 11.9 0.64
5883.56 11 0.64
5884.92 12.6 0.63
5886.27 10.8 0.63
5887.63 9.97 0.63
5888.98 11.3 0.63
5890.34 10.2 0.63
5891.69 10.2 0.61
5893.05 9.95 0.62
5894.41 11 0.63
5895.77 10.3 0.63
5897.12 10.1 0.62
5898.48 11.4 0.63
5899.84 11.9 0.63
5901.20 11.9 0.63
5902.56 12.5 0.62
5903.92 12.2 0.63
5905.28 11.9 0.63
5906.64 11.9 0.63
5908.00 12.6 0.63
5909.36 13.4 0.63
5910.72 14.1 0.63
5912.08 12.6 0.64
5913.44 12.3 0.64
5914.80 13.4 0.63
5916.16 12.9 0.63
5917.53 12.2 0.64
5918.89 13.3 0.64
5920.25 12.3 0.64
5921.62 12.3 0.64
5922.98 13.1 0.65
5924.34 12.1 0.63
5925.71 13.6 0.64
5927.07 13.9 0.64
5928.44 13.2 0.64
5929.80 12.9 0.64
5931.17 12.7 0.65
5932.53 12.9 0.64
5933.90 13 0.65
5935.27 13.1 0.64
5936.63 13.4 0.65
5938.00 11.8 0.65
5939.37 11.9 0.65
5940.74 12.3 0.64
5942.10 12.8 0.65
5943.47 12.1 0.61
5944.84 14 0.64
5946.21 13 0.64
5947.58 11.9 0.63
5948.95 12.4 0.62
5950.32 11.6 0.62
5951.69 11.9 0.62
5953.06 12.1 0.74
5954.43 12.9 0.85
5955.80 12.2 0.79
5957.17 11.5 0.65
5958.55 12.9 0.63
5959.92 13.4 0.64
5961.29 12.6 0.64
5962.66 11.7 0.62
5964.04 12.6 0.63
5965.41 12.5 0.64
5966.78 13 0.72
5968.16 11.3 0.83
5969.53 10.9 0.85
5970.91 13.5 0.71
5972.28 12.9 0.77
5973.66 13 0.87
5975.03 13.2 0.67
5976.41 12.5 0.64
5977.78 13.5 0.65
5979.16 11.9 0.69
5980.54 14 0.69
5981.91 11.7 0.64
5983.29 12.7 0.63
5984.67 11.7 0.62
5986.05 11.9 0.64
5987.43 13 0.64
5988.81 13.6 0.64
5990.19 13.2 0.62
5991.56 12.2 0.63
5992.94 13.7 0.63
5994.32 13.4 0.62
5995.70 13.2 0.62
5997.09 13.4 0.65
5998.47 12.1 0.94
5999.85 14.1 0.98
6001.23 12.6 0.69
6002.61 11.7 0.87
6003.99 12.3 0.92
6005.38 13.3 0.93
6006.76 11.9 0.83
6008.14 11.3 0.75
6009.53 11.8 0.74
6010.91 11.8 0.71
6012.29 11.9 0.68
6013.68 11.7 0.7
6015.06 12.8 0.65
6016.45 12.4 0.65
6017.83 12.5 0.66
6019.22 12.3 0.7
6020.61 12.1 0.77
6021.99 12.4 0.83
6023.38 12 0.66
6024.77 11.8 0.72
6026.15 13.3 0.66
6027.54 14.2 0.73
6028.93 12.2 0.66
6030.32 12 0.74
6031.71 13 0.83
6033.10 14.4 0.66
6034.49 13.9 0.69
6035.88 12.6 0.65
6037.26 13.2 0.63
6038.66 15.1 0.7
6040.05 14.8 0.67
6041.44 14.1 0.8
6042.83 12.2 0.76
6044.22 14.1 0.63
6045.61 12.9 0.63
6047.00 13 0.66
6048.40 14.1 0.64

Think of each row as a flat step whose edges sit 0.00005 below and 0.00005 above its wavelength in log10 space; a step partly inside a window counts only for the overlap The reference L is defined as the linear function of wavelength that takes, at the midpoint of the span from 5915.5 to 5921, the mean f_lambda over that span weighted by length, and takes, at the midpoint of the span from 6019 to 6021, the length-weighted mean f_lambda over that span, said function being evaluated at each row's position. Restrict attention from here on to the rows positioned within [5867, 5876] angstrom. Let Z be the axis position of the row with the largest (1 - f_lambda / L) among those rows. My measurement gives 5868.68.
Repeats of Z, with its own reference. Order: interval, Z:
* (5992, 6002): 5998.47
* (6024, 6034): 6024.77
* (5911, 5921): 5917.53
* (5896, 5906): 5897.12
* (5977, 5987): 5981.91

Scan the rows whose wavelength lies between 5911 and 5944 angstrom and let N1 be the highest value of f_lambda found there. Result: 13.9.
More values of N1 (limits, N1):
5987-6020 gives 14.1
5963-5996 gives 14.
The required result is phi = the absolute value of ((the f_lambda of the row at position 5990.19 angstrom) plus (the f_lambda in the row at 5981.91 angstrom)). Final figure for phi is 24.9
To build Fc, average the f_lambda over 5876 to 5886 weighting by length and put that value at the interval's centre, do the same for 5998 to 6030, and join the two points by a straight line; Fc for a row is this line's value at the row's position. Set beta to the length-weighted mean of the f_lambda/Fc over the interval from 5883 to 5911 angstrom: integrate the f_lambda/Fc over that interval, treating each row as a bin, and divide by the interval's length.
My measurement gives 0.93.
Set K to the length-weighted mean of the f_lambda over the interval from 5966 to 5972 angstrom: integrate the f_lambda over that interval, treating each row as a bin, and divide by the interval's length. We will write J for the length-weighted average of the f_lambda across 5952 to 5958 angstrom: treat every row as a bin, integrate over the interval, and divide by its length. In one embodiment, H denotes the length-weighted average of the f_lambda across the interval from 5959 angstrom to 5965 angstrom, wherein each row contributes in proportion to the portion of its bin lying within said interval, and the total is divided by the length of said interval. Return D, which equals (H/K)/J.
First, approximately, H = 12.6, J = 12.2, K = 12.2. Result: 0.085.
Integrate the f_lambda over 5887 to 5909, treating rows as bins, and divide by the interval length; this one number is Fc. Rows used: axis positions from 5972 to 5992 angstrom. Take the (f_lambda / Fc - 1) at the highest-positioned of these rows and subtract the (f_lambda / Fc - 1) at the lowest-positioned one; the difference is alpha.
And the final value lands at -0.06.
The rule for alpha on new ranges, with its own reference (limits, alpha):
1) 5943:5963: -0.04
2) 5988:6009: -0.20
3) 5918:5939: -0.13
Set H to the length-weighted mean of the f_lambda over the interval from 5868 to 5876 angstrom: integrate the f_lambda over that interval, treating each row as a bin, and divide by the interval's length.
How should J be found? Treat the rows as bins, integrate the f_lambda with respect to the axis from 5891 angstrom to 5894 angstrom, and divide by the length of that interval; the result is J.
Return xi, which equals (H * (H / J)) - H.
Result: 3.5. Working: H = 12.9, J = 10.2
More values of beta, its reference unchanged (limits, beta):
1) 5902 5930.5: 1.04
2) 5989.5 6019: 1.01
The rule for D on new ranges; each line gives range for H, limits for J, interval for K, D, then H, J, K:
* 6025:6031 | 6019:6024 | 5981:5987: 0.087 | 12.8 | 12.2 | 12.1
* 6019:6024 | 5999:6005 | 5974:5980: 0.075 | 12.2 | 12.7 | 12.8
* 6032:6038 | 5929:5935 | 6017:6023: 0.085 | 13.5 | 12.9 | 12.3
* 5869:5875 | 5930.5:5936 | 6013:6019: 0.081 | 12.9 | 12.9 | 12.4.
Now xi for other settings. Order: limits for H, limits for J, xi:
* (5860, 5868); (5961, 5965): 0.1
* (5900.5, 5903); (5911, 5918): -0.6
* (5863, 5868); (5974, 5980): -0.4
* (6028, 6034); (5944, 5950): 0.3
